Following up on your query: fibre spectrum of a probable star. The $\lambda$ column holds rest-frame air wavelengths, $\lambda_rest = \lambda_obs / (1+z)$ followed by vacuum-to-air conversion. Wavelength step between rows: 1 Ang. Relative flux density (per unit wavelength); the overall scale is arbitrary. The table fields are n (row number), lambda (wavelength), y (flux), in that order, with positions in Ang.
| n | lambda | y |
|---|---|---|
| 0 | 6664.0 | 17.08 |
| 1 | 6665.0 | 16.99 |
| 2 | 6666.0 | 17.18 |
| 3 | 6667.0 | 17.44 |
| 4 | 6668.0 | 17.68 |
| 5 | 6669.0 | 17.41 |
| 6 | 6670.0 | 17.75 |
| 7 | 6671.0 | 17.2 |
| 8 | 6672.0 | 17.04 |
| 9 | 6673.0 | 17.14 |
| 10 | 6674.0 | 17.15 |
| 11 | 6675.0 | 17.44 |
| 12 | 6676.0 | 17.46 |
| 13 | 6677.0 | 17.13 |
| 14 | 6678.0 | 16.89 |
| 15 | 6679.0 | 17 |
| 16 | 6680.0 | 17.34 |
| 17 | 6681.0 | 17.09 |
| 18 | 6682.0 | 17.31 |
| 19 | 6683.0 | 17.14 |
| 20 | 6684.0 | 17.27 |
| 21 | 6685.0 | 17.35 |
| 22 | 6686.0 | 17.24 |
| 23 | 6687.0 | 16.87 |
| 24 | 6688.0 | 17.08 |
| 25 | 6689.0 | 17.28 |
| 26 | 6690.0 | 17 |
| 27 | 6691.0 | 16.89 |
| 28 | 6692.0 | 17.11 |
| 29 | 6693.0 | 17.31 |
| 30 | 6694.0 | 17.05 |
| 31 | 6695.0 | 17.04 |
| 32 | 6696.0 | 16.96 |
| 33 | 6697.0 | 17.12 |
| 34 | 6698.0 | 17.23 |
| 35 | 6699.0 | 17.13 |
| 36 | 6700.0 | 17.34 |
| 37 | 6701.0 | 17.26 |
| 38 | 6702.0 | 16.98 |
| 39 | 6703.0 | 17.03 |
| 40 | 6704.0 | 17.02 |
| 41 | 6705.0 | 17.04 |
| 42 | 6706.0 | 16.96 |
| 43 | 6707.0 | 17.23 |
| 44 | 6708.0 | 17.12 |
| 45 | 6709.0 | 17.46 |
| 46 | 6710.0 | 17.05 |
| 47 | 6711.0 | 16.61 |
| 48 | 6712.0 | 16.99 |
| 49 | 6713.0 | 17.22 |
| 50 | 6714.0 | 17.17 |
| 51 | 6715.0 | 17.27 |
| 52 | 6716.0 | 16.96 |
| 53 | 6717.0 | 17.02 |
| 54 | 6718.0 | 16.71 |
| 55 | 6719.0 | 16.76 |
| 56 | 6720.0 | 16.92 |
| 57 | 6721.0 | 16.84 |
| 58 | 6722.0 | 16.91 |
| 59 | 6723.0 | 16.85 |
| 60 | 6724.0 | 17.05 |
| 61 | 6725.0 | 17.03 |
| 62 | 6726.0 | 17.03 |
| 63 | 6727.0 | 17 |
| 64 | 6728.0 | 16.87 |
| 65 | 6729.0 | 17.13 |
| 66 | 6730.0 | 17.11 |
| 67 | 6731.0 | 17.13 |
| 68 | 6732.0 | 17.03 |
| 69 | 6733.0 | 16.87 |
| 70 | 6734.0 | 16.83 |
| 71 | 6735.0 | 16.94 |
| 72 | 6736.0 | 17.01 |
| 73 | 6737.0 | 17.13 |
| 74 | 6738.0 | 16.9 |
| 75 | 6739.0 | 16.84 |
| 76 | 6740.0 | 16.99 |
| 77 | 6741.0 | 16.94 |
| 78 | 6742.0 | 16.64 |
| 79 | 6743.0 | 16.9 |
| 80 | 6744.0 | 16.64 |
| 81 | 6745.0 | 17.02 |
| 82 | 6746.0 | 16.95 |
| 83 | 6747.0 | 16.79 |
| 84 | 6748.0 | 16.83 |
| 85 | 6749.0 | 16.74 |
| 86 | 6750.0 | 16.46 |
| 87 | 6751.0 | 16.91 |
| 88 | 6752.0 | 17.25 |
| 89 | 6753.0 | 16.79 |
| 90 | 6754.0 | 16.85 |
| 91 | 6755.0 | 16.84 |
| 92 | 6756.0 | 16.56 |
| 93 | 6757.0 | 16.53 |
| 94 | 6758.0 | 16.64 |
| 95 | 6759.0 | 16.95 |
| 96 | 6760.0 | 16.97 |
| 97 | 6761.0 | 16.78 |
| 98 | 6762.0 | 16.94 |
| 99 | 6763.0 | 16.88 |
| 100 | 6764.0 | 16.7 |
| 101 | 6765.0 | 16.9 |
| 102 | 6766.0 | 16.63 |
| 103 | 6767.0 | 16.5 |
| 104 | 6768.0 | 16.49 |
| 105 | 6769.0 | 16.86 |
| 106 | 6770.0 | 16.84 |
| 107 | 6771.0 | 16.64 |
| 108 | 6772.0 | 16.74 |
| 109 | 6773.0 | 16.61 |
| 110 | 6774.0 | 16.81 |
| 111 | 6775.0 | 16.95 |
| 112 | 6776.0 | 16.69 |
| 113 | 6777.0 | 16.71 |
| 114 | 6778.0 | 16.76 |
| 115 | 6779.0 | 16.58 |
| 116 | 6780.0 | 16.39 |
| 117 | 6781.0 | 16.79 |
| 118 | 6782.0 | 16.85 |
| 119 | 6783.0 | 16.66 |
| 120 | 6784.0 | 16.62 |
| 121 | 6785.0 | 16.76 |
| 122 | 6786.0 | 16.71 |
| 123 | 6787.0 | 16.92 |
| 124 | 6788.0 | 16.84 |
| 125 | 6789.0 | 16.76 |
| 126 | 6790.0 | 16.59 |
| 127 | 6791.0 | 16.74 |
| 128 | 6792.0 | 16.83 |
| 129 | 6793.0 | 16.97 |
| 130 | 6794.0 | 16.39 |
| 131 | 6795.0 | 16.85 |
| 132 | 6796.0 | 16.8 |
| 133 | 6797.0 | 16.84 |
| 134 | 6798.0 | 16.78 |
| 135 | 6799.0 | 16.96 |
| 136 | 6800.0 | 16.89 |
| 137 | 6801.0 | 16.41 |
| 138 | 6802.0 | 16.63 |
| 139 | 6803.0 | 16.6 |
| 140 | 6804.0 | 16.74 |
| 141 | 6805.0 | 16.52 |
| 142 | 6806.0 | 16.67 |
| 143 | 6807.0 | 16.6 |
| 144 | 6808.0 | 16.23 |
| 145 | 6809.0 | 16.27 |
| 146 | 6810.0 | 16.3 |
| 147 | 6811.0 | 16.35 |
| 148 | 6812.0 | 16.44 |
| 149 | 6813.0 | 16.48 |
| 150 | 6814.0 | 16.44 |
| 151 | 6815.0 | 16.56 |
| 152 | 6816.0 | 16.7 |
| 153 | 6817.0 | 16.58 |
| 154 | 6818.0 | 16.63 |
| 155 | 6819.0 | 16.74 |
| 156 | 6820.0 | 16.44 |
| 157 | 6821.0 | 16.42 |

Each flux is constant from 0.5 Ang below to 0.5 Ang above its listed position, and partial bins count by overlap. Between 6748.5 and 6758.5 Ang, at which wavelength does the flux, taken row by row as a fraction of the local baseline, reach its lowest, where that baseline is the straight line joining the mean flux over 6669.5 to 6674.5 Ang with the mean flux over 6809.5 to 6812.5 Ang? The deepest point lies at 6750.0 Ang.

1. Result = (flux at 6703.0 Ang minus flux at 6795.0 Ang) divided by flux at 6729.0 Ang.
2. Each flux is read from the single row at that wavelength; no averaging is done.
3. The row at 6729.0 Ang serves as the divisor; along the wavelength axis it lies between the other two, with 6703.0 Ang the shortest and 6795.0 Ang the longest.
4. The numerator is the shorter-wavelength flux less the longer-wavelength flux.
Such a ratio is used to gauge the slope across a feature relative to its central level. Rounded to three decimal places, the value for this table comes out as 0.011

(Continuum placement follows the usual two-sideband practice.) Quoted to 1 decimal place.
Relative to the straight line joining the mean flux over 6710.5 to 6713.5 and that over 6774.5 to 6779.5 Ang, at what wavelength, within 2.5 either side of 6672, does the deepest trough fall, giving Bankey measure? 6672.0 Ang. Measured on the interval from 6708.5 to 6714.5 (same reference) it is 6711.0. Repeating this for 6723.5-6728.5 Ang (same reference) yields 6728.0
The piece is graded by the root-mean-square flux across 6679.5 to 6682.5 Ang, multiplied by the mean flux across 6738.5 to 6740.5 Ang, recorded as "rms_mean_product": 291.7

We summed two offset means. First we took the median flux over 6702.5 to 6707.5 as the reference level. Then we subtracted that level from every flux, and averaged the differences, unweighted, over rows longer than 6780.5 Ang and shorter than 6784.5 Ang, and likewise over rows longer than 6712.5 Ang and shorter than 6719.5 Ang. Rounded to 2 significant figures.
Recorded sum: -0.31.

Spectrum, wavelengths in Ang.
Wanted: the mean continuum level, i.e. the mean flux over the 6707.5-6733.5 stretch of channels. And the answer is 17.0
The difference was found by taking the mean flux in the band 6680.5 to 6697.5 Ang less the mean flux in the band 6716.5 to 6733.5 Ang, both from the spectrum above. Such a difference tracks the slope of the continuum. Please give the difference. 0.17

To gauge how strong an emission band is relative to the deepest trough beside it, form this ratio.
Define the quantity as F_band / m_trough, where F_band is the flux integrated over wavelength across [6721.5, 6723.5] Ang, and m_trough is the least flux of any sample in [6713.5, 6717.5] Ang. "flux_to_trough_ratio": 2.0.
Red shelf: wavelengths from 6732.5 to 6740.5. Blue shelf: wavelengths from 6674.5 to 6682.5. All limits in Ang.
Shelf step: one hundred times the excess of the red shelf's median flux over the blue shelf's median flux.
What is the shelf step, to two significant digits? -30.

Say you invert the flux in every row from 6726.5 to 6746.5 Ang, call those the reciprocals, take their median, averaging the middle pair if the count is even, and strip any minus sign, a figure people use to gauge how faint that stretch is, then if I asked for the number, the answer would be 0.0590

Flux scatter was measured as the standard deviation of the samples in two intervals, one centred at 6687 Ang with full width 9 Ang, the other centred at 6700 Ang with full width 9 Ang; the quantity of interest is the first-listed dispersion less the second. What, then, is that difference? 0.04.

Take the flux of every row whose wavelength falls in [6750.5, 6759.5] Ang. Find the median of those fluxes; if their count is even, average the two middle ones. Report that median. 16.8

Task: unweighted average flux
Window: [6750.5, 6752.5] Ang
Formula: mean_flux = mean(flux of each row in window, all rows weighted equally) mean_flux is 17.08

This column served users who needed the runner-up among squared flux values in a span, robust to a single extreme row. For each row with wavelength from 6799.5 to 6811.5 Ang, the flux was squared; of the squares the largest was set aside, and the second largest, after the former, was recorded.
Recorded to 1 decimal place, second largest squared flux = 280.2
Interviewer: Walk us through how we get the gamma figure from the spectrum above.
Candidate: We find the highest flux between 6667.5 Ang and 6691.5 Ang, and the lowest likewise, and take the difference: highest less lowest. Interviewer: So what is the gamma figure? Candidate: 0.9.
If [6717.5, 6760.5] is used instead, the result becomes 0.8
